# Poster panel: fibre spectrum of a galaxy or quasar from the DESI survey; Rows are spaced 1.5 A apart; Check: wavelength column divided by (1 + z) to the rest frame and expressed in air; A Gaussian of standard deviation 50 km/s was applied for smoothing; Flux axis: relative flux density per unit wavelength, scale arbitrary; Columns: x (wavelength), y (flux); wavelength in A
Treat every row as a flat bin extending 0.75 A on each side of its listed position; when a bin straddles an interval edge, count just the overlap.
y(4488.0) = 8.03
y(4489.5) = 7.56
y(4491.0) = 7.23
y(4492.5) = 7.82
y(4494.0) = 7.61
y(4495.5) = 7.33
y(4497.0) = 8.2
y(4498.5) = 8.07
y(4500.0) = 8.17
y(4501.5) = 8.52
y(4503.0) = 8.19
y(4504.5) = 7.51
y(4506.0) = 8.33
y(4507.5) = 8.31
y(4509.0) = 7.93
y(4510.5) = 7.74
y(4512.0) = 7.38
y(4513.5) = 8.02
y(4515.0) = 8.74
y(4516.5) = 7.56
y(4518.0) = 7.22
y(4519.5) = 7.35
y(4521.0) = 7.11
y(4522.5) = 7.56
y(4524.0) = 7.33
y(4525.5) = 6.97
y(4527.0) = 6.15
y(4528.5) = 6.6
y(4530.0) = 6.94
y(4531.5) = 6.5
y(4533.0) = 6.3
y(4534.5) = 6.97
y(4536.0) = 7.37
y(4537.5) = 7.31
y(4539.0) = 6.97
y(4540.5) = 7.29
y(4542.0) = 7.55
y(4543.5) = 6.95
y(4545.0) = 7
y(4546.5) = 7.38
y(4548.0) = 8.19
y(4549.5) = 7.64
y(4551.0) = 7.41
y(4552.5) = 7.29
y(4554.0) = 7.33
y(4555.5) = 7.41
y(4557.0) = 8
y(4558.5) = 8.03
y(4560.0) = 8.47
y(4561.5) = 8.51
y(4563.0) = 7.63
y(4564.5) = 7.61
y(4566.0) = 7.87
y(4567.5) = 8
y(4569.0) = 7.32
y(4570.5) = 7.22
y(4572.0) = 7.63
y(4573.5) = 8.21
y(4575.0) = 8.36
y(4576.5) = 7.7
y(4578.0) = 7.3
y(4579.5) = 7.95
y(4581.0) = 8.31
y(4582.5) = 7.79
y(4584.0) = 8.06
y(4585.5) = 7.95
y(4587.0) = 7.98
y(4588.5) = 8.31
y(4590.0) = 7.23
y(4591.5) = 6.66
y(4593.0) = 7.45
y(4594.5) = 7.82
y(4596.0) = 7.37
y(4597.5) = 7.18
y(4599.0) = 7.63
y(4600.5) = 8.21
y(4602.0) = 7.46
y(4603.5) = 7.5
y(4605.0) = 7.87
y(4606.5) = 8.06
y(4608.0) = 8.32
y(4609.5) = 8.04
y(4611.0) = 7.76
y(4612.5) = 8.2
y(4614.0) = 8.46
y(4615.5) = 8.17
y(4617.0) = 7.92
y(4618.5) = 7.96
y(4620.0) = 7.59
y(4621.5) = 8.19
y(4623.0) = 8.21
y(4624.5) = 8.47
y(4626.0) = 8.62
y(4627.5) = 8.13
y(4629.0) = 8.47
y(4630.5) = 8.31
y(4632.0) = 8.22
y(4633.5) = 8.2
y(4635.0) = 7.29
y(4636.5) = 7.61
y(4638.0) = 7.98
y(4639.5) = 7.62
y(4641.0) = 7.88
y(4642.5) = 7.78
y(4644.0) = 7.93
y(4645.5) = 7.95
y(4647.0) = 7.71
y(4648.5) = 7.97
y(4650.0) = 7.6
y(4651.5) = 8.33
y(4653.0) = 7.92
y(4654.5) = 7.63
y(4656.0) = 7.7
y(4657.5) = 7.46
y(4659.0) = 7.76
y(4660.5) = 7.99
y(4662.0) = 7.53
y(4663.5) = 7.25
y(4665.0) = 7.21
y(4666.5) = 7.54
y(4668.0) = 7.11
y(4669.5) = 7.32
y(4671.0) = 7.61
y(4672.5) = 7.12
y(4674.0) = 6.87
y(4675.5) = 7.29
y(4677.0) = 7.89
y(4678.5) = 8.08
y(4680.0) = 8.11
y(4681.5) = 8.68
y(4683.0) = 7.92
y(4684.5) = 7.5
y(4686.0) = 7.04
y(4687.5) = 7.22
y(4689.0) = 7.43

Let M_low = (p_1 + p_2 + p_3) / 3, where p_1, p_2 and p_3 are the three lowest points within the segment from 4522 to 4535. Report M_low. 6.3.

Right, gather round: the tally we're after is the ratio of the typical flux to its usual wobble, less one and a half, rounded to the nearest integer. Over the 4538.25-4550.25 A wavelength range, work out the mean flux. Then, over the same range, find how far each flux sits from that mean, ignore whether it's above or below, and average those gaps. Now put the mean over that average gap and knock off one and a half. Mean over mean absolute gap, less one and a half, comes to 22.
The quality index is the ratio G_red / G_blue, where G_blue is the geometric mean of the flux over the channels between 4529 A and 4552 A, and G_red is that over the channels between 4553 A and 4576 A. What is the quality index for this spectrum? 1.09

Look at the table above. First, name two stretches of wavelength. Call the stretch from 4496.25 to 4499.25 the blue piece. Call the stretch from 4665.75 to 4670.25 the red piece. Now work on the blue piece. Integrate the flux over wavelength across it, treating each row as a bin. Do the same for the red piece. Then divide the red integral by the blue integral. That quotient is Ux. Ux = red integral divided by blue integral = 1.4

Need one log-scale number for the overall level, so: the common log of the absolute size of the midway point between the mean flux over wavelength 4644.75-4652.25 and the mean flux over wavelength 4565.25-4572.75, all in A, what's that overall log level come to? 0.890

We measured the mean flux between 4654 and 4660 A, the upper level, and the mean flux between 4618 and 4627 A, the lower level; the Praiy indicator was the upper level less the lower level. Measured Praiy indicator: -0.5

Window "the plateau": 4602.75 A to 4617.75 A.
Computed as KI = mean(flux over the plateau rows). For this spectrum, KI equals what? 8.03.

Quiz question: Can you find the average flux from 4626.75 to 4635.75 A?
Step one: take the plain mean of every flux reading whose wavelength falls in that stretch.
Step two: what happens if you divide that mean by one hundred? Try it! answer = 0.081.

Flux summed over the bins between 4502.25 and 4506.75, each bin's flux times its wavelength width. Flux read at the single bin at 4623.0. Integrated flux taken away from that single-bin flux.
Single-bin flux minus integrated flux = -28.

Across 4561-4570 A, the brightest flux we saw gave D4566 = 8.51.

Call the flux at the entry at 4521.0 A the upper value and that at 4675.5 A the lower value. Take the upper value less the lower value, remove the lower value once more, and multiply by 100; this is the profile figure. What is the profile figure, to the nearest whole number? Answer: -747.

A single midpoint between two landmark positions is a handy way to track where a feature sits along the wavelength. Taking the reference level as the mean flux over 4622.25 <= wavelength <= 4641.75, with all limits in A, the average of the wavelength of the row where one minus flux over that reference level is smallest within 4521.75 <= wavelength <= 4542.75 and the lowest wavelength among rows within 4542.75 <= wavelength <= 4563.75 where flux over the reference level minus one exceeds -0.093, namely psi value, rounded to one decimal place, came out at 4534.5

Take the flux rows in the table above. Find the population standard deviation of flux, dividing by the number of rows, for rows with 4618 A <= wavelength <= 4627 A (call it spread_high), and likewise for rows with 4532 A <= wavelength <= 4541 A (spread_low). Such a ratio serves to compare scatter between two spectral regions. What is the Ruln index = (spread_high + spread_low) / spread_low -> 1.92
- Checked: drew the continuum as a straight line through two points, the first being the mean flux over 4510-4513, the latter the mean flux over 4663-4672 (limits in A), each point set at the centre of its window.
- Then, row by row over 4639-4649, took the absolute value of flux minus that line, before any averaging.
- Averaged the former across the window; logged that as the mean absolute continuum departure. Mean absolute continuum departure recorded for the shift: 0.46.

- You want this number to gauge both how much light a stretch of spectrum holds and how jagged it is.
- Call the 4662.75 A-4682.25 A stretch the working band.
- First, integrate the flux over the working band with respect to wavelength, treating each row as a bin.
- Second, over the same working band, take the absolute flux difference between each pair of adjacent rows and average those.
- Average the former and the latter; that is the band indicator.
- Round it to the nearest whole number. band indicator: 74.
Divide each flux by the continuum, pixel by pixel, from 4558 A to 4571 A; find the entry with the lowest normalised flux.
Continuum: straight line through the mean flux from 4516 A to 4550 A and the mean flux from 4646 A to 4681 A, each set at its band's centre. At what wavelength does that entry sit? 4570.5 A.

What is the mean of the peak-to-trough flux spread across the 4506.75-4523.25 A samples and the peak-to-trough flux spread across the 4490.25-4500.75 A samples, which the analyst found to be 1.30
